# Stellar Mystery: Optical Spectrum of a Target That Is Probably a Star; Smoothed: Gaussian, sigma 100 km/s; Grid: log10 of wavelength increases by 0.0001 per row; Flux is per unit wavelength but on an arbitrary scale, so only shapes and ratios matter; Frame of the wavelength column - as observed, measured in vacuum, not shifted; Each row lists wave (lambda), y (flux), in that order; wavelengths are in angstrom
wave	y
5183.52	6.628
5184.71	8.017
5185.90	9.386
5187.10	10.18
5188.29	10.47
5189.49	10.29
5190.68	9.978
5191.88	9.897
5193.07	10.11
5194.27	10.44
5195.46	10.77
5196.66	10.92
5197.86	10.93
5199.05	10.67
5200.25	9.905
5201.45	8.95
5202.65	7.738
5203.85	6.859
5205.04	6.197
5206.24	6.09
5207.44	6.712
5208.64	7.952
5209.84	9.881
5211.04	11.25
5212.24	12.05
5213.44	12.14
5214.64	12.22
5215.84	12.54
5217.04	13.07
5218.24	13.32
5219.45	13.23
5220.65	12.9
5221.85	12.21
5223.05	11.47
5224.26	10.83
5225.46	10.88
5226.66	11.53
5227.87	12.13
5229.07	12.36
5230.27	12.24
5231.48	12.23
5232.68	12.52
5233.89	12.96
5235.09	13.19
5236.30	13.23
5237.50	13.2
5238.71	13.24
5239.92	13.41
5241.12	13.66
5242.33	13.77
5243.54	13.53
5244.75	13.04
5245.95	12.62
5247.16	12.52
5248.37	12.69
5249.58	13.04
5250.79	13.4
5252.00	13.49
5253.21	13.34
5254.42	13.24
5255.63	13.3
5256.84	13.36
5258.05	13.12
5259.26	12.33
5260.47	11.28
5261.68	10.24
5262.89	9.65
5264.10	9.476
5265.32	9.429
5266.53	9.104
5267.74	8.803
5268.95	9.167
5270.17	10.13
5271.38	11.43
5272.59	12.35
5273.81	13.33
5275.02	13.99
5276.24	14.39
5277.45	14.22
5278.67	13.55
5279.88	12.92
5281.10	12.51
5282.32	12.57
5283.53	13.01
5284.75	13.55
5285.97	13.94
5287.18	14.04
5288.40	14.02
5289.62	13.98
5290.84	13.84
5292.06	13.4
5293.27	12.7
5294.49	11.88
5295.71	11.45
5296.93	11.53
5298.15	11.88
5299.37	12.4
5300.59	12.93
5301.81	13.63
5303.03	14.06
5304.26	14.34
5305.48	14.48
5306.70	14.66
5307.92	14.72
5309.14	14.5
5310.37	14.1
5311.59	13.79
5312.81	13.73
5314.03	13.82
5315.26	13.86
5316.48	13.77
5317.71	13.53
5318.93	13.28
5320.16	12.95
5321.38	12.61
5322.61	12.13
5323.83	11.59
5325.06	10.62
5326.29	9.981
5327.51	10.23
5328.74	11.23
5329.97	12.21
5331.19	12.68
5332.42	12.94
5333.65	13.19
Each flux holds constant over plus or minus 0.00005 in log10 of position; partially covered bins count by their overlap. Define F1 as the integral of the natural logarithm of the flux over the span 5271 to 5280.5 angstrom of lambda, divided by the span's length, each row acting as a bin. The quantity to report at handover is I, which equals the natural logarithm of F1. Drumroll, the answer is 0.950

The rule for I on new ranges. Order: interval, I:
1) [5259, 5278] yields 0.876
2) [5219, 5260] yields 0.934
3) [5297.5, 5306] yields 0.951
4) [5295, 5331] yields 0.936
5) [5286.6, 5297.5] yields 0.940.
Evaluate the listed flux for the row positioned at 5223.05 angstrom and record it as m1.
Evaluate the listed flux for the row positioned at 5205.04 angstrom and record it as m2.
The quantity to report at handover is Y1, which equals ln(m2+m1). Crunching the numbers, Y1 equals 2.87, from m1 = 11.47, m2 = 6.197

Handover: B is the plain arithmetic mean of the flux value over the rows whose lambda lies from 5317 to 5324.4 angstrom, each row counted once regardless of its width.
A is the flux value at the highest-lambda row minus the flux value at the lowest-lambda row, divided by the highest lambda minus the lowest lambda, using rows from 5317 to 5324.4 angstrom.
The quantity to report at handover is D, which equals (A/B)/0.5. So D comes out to -0.050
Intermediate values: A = -0.32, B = 12.7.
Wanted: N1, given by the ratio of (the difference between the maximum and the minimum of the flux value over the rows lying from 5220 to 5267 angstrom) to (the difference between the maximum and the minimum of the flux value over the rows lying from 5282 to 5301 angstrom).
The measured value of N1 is 1.8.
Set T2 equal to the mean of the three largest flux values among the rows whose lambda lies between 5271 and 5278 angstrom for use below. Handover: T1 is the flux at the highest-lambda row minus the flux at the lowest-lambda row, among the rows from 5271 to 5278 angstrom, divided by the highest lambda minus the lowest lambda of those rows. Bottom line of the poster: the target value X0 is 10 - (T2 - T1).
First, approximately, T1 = 0.46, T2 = 14.2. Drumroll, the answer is -3.7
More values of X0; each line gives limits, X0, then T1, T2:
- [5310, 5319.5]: -4.0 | -0.10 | 13.9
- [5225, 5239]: -3.0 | 0.18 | 13.2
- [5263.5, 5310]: -4.5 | 0.11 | 14.6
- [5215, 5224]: -3.4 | -0.15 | 13.2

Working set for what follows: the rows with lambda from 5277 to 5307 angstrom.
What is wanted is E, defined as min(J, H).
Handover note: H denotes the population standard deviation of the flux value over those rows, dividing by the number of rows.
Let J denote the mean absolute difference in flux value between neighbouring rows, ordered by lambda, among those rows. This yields 0.38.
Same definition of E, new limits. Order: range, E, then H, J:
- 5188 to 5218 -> 0.56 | 2.0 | 0.56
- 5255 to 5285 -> 0.55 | 1.8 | 0.55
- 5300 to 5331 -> 0.38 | 1.4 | 0.38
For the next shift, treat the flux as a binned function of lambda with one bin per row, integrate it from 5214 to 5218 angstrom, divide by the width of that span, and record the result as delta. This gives 12.7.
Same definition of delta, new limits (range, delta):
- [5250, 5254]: 13.4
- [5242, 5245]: 13.4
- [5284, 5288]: 13.8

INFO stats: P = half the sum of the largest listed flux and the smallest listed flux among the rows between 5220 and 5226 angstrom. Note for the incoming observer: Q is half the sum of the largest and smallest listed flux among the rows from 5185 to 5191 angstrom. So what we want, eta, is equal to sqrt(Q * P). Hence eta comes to 10.9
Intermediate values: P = 11.9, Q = 9.9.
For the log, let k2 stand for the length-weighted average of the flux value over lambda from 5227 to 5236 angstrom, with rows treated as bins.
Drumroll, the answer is 12.5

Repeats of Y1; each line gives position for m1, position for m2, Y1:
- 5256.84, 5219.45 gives 3.28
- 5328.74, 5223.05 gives 3.12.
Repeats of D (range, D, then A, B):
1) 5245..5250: 0.018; 0.12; 12.7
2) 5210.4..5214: 0.063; 0.37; 11.8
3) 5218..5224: -0.061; -0.38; 12.6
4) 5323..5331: 0.018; 0.10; 11.0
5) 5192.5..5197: 0.043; 0.23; 10.6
